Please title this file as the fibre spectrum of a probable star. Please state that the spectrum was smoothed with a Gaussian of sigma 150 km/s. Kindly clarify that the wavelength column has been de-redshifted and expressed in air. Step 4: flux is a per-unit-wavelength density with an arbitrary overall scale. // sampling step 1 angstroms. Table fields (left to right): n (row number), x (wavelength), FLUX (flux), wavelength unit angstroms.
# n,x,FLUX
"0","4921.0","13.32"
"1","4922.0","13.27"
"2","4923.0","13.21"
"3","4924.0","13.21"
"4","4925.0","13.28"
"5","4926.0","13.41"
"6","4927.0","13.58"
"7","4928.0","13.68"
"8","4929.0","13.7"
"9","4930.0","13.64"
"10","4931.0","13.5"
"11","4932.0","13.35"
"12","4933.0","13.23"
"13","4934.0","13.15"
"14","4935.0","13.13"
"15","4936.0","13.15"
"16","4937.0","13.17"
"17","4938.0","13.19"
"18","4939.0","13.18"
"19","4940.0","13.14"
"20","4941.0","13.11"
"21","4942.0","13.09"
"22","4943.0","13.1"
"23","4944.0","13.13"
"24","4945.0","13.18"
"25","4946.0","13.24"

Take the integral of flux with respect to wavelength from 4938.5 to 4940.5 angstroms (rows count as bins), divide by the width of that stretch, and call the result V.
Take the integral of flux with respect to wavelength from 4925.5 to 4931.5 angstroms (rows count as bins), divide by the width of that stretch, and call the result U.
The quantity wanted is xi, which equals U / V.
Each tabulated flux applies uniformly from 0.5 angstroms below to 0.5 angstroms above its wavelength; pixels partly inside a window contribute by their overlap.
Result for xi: 1.03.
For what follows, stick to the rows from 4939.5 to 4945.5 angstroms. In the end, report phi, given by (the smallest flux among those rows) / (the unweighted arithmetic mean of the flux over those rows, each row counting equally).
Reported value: 0.997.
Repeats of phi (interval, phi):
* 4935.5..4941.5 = 0.996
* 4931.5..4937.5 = 0.995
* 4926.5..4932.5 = 0.983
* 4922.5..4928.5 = 0.986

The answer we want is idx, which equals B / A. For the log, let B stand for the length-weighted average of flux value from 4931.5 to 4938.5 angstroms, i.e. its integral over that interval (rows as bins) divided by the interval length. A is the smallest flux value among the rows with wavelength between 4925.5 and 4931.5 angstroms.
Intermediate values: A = 13.41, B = 13.2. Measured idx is 0.98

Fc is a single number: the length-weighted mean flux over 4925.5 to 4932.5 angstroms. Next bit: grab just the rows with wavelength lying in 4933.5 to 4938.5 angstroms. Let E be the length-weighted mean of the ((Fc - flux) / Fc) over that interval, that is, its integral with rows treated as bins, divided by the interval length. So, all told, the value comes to 0.029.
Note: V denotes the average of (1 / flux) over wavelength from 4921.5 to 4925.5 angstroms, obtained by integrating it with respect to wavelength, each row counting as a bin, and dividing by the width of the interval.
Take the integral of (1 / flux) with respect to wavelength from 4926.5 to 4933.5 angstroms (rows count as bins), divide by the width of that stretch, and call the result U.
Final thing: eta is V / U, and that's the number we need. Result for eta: 1.02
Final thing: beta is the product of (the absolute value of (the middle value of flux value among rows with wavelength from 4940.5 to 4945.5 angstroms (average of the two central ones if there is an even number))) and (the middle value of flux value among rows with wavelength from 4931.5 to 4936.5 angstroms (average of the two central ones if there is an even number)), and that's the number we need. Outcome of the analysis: 172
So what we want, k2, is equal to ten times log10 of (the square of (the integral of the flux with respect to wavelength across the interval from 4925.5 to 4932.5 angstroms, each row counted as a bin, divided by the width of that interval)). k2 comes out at 22.6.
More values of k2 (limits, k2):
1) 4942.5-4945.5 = 22.4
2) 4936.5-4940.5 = 22.4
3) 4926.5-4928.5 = 22.7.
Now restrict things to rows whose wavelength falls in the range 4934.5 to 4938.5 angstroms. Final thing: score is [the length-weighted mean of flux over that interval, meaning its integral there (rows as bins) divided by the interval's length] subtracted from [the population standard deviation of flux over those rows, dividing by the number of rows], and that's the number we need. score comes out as -13.1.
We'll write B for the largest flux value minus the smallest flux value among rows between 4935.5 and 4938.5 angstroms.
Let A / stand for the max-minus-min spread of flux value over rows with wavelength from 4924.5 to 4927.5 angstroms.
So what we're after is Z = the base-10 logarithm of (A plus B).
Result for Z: -0.47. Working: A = 0.300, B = 0.040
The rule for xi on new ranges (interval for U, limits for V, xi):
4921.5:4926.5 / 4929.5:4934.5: 0.99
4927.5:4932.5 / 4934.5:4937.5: 1.03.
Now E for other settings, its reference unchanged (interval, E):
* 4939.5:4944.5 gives 0.032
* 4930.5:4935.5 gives 0.021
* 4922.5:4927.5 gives 0.016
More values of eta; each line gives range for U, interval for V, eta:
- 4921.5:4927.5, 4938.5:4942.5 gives 1.01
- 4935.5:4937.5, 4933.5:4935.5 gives 1.00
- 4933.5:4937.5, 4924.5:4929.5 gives 0.97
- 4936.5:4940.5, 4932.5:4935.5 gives 1.00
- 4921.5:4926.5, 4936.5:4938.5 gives 1.01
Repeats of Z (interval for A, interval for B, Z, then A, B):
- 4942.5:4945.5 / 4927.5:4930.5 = -0.85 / 0.080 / 0.060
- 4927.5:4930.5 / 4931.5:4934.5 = -0.59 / 0.060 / 0.200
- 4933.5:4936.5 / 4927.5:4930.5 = -1.10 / 0.020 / 0.060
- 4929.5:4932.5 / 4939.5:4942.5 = -0.47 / 0.290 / 0.050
